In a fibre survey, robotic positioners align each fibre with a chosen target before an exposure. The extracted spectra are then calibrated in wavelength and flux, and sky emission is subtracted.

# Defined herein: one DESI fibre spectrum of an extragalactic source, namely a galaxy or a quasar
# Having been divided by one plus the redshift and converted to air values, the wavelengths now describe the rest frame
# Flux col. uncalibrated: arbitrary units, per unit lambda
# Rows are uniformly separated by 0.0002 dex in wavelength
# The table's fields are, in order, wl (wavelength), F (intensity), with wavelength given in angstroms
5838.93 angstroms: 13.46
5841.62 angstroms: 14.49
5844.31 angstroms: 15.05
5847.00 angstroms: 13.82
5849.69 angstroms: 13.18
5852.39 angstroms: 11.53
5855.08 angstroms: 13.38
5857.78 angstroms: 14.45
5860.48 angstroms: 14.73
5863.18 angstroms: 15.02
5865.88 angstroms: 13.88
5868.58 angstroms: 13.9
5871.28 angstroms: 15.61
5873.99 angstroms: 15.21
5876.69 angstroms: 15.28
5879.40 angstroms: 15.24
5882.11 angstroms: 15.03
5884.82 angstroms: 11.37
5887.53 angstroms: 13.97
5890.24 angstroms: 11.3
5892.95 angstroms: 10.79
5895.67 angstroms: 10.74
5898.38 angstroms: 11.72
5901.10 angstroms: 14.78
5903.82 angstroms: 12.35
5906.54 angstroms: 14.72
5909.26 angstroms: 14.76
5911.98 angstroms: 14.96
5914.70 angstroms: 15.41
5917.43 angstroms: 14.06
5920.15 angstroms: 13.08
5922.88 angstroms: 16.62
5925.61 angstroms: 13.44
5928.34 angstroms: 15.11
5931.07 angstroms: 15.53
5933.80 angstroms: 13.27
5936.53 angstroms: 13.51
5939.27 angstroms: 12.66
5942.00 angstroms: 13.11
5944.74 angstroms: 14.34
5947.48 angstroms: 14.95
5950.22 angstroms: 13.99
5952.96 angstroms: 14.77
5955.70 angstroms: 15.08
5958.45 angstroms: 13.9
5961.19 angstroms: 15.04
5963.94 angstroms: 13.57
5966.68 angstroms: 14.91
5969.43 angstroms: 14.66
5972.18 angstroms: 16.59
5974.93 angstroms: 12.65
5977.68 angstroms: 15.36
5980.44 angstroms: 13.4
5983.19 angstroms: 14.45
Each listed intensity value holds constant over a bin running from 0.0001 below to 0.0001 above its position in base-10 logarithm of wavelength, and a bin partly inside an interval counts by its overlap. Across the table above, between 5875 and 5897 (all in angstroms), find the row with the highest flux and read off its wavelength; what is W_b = 5876.69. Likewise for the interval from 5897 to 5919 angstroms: 5914.70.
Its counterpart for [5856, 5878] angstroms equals 5871.28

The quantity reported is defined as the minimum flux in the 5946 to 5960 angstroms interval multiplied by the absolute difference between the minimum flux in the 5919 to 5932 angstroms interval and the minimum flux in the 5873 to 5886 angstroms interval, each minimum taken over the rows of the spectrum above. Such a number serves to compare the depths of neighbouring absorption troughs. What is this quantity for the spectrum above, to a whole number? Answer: 24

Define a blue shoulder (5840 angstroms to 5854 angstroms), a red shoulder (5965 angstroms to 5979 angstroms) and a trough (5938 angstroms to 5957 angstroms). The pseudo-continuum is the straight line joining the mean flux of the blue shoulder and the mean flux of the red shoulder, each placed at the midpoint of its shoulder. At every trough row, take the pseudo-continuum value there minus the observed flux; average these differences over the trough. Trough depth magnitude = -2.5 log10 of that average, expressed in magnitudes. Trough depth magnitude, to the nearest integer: 1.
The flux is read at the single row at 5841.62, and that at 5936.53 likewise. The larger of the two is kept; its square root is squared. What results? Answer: 14.5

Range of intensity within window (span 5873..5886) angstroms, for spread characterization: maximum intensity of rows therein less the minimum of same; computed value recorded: 3.9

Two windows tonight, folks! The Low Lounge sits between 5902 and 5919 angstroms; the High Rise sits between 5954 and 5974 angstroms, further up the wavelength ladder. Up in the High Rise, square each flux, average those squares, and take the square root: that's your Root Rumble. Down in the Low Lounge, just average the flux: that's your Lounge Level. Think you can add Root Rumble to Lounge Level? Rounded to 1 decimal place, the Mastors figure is 29.2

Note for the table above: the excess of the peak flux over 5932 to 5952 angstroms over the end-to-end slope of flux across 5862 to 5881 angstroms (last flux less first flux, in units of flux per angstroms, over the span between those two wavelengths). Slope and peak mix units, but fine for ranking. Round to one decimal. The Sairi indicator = 14.9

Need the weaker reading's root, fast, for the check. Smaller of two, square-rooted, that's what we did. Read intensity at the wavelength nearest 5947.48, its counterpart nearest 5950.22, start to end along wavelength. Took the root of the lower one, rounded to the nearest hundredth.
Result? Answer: 3.74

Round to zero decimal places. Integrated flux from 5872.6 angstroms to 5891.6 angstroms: 264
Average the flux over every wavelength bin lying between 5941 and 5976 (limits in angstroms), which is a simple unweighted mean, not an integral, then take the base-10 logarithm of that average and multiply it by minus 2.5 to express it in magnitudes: -2.90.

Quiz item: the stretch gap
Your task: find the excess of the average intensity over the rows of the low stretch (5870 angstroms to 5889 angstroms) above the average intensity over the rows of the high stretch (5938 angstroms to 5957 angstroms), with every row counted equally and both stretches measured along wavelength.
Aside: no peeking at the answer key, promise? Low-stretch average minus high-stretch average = 0.4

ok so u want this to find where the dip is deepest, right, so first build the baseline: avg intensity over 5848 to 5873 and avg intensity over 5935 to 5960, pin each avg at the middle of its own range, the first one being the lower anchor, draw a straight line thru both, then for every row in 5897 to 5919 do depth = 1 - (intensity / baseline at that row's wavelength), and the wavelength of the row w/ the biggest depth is 5898.38 angstroms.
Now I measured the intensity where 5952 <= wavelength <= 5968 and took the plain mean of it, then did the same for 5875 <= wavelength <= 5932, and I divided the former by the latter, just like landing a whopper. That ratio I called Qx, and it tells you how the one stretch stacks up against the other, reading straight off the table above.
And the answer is 1.05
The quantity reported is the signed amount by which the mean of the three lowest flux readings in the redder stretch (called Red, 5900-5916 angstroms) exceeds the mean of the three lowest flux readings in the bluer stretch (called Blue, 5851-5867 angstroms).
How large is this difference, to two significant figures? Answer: 1.0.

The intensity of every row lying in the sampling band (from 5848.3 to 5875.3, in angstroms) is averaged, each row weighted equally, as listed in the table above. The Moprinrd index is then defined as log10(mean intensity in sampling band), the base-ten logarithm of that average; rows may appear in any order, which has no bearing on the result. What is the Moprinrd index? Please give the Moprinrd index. 1.149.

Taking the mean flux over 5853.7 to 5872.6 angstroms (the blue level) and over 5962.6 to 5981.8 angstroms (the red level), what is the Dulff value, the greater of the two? 14.45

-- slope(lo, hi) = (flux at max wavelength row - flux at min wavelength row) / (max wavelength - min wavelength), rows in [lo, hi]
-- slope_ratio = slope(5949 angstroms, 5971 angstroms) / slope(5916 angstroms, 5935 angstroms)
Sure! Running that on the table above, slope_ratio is -1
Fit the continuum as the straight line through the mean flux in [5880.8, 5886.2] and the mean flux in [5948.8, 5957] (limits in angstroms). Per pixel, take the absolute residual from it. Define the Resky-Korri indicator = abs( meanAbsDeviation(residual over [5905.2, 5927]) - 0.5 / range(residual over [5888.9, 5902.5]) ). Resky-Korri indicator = 0.15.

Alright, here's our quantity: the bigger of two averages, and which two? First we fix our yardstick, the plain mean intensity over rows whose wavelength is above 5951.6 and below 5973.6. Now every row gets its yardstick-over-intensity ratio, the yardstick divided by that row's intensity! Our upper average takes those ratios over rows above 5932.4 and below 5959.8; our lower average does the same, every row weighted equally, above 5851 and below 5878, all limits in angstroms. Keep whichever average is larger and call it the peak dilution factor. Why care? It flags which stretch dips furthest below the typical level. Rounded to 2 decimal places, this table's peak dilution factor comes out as 1.06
